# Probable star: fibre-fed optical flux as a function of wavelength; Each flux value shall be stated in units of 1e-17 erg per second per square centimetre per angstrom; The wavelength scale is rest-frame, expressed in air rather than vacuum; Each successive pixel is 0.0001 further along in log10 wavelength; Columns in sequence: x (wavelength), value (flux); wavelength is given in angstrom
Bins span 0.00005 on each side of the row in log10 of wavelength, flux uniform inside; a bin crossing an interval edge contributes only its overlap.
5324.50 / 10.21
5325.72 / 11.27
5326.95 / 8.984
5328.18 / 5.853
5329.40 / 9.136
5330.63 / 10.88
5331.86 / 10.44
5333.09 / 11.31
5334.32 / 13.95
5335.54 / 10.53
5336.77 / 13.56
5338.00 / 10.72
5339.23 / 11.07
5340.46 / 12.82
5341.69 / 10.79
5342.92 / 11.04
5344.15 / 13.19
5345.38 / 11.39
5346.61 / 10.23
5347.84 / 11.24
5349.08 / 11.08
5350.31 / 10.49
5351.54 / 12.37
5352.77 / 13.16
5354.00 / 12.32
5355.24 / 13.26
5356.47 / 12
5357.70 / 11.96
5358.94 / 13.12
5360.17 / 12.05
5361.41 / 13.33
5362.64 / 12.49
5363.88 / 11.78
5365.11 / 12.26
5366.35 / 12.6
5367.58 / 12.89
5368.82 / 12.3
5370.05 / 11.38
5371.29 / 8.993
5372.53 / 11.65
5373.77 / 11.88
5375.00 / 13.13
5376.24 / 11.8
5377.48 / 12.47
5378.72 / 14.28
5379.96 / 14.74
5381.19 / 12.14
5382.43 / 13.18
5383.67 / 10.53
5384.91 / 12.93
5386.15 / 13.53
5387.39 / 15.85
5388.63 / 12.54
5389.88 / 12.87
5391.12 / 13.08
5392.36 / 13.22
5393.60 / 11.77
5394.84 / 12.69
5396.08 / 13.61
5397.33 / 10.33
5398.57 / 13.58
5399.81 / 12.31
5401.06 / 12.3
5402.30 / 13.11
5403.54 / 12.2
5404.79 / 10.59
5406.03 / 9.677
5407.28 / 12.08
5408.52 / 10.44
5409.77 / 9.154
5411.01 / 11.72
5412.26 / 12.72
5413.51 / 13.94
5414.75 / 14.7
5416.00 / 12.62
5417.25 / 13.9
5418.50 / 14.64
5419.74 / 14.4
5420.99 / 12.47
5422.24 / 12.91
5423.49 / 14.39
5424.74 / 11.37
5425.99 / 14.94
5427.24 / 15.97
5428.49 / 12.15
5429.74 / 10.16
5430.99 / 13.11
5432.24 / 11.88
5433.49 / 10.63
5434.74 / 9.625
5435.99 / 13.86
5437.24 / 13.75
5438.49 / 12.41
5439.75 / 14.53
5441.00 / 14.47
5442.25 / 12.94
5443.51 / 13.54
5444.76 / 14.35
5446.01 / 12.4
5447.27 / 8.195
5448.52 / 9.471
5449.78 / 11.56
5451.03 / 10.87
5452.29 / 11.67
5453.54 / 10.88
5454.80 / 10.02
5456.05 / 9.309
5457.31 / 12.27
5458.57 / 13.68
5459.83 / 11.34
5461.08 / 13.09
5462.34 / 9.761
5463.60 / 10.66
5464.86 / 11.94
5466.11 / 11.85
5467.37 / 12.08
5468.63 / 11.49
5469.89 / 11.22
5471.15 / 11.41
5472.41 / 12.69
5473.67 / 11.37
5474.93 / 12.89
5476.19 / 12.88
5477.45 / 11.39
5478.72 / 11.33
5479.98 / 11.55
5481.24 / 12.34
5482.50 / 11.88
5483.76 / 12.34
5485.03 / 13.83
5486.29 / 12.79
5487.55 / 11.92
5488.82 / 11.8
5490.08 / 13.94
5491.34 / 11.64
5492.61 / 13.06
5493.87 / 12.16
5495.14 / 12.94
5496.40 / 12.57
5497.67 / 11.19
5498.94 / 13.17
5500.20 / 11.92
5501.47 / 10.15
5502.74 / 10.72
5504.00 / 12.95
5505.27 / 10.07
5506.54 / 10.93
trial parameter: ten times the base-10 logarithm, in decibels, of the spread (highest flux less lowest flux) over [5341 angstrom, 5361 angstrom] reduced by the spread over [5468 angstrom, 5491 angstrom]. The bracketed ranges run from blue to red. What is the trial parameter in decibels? -5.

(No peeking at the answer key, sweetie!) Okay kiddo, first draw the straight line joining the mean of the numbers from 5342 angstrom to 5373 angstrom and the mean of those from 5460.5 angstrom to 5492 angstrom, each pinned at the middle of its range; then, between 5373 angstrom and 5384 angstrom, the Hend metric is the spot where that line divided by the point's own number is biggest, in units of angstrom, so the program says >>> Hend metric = 5383.67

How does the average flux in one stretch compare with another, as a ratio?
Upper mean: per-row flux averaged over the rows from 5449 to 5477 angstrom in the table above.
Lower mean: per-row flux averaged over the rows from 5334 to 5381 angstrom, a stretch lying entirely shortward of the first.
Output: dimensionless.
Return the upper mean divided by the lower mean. 0.96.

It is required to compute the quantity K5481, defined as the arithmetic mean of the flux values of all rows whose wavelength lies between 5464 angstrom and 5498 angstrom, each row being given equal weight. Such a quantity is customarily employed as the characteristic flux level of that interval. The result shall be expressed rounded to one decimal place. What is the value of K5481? 12.2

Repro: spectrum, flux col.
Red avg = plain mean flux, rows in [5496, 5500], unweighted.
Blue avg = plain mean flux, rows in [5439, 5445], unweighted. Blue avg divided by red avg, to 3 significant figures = 1.13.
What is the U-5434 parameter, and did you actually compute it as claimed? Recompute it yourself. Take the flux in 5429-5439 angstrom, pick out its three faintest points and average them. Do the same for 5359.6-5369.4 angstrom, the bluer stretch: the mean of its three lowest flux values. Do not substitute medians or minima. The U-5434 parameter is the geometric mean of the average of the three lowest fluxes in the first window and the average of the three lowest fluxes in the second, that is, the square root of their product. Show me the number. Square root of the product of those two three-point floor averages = 11.0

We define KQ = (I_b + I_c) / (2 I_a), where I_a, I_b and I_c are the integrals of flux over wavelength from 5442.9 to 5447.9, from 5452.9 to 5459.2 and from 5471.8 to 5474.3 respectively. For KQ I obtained 0.8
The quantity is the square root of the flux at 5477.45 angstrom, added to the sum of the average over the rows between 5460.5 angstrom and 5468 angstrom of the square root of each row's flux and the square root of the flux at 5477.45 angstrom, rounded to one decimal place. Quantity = 10.1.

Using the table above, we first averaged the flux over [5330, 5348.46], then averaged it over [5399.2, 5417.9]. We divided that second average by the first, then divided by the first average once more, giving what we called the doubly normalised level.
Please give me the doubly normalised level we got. 0.091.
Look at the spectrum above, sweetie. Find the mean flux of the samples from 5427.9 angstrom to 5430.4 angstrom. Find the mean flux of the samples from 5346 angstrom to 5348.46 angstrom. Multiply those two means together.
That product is 120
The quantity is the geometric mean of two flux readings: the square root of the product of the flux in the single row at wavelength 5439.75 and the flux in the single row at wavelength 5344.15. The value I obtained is 13.8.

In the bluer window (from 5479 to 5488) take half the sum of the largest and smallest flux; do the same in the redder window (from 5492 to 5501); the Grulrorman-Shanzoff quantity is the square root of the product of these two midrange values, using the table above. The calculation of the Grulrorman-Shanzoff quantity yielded 12.4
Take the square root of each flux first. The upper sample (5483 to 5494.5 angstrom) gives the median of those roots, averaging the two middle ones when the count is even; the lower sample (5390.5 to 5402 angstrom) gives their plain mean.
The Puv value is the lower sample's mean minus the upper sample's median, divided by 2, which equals 0.01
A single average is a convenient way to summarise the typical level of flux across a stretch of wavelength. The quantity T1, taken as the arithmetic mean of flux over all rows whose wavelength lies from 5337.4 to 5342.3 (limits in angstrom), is 11.3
